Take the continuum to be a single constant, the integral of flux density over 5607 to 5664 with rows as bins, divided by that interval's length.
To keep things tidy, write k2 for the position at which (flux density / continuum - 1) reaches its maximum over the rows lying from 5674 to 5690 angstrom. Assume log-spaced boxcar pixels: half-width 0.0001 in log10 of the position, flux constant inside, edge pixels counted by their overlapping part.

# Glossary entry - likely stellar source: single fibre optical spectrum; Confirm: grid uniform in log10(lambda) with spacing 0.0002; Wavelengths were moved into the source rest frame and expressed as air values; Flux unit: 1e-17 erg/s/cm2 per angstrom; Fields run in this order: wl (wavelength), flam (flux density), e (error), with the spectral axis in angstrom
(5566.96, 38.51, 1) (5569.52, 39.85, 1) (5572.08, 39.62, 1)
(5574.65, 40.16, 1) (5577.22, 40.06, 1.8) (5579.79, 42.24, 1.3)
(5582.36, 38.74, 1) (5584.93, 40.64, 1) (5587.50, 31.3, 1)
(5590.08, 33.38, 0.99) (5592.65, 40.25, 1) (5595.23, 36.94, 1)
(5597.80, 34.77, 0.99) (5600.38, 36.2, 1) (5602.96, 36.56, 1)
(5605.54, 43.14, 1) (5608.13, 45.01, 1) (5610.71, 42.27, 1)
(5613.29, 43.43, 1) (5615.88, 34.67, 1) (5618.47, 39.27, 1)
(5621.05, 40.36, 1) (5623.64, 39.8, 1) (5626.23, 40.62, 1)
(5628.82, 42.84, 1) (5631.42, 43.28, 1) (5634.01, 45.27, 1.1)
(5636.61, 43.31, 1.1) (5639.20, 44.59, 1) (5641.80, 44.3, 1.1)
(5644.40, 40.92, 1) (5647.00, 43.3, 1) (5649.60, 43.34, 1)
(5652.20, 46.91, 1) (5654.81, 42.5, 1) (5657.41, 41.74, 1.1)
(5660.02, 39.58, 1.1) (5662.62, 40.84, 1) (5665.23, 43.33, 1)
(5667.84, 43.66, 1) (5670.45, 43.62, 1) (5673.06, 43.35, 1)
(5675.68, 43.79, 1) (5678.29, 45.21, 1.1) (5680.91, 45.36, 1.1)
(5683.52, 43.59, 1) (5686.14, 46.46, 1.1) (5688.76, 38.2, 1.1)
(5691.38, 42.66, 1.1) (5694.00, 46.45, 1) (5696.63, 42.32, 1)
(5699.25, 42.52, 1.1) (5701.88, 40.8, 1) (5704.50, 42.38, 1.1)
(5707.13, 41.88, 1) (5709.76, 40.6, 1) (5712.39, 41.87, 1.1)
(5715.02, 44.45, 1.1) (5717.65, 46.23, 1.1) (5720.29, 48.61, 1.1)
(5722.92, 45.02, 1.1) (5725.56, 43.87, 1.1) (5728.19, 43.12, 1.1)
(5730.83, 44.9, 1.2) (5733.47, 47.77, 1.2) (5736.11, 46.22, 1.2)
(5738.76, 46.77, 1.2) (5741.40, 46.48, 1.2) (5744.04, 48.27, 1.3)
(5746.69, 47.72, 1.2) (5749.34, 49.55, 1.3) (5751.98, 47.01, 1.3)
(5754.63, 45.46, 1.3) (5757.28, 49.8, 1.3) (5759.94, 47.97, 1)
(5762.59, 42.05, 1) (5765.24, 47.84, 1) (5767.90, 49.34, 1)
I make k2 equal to 5686.14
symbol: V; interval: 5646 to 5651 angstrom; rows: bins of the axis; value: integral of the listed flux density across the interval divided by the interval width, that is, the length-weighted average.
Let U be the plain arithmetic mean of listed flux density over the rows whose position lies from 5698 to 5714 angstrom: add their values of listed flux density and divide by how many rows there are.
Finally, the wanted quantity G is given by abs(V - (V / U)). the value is 42.4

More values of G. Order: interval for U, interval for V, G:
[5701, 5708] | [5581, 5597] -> 36.0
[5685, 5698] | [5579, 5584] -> 39.4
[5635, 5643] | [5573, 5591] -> 37.3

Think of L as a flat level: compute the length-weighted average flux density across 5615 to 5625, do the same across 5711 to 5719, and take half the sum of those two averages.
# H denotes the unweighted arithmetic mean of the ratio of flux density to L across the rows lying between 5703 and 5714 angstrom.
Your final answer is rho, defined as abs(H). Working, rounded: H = 1.01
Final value 1.01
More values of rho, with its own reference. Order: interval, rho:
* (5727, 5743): 1.11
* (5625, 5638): 1.04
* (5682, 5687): 1.09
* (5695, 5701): 1.02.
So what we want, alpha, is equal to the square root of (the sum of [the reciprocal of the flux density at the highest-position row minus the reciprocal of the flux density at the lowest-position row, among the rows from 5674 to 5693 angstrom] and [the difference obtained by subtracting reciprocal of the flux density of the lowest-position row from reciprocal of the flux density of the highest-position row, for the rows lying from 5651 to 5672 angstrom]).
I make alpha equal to 0.047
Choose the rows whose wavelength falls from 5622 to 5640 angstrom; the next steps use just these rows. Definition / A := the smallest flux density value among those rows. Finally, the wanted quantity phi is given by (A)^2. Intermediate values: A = 39.8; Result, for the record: 1584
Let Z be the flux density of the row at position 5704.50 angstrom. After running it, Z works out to 42.38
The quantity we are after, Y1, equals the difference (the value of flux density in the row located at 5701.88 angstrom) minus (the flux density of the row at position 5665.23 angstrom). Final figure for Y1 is -2.5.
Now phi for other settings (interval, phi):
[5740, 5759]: 2067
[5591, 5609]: 1209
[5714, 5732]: 1859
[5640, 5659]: 1674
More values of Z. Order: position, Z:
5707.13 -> 41.88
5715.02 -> 44.45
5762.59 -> 42.05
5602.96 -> 36.56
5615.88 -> 34.67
